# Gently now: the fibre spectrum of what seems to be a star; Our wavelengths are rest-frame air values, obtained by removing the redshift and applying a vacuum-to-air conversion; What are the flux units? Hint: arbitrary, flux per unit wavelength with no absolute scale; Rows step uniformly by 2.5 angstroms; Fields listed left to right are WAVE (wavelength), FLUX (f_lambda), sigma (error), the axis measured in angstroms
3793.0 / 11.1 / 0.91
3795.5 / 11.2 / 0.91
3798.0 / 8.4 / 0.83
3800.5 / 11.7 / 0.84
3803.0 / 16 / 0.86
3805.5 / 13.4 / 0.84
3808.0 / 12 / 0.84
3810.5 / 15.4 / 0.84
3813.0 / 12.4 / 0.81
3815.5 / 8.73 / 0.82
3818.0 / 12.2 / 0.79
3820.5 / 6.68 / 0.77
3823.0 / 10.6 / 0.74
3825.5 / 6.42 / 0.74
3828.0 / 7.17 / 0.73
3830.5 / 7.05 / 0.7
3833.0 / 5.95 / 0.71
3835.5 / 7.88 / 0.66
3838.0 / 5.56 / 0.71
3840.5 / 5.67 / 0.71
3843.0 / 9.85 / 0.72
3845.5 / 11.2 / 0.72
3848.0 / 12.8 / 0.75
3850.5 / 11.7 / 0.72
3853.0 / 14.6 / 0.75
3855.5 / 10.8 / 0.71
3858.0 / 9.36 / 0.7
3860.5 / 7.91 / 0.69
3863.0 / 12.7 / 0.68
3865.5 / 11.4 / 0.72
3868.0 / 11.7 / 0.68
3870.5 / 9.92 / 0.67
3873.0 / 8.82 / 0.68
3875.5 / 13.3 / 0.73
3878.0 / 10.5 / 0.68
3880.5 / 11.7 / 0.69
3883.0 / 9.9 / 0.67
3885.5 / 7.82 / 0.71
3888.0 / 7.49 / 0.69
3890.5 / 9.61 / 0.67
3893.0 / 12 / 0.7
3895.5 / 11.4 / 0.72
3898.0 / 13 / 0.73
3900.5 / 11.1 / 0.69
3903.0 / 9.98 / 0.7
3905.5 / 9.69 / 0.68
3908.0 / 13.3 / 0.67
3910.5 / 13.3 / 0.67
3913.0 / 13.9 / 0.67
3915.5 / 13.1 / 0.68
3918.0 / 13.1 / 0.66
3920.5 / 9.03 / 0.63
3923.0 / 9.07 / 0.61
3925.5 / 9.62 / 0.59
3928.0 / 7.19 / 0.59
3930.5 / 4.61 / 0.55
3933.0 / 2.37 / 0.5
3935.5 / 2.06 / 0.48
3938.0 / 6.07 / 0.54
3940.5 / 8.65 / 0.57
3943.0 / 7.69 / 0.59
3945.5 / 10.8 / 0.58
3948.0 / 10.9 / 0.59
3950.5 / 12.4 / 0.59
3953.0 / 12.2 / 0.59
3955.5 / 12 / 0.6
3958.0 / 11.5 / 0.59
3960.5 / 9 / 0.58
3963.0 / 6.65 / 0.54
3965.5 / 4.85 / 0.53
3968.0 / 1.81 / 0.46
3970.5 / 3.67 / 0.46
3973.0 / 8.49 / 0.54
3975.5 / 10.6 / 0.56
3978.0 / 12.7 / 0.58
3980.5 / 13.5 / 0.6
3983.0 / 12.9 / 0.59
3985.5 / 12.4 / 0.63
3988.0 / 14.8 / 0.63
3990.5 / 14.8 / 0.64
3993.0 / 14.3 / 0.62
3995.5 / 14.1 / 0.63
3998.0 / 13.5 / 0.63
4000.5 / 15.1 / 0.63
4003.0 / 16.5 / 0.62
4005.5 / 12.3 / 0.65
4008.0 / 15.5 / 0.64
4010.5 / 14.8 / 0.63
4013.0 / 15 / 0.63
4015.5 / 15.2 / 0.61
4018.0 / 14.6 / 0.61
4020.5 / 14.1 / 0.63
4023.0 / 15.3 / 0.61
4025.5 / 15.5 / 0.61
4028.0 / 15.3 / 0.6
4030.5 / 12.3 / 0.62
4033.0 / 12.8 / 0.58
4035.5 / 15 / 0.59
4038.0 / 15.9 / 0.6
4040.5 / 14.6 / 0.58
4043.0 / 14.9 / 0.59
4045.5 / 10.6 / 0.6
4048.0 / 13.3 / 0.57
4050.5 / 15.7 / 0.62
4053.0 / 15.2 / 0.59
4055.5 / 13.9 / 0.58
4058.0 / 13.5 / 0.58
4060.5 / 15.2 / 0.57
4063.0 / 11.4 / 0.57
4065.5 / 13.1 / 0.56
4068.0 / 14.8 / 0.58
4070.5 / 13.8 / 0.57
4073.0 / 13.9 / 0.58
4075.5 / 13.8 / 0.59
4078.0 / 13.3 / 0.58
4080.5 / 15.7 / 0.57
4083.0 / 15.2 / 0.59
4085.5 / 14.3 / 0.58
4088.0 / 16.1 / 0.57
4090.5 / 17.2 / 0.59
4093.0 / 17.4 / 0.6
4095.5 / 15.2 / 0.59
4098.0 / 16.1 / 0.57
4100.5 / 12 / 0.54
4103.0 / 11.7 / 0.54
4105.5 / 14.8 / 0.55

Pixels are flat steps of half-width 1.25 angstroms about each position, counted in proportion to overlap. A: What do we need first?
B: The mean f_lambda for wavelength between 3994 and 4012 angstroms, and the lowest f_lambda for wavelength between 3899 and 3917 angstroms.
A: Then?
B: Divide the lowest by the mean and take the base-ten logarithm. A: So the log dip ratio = -0.18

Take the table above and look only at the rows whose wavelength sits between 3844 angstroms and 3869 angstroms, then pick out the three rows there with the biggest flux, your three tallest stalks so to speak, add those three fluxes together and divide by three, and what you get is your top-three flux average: 13.4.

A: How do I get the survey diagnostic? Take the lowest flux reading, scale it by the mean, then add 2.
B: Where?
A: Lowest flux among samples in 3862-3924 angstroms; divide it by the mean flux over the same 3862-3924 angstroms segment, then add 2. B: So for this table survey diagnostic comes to 2.68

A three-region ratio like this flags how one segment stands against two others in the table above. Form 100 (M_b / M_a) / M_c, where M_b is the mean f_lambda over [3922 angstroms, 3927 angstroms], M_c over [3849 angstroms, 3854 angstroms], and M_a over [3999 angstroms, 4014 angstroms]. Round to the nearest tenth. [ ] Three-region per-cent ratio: 4.8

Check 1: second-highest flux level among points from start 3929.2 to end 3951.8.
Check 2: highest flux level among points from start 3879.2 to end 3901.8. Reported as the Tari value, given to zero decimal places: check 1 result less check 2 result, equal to -2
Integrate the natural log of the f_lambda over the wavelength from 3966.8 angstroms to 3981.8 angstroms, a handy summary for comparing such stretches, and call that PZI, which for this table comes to 29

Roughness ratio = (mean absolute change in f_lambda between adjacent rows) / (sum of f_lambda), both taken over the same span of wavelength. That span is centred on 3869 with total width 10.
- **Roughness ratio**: 0.025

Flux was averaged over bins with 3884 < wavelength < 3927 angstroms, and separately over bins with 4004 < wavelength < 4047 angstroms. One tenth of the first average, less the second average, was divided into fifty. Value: -3.8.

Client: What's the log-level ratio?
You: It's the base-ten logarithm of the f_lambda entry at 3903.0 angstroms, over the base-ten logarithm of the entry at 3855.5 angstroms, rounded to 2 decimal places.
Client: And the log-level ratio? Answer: 0.97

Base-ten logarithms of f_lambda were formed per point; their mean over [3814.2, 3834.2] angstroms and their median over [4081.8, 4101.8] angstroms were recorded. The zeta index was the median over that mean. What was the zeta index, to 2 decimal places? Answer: 1.33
